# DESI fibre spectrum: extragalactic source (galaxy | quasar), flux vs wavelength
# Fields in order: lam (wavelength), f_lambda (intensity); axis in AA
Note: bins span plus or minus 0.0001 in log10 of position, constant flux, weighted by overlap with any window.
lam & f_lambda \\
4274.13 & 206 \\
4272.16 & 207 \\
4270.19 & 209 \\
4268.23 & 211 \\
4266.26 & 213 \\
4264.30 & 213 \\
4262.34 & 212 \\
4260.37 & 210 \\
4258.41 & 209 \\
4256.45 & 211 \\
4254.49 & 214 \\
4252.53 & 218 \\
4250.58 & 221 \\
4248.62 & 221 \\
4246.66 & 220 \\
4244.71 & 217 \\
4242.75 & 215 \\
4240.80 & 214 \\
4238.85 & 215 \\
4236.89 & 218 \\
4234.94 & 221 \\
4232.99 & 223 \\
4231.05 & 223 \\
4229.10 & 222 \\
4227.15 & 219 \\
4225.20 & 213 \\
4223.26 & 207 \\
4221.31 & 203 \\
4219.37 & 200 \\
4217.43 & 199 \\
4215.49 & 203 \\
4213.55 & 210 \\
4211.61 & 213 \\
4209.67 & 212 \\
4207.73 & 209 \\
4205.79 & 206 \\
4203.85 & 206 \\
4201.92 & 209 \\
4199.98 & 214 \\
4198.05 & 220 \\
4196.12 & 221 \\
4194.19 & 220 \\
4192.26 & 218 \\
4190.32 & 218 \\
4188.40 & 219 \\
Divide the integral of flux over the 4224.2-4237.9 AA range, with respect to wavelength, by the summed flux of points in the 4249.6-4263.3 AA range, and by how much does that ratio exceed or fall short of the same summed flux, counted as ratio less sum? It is -1493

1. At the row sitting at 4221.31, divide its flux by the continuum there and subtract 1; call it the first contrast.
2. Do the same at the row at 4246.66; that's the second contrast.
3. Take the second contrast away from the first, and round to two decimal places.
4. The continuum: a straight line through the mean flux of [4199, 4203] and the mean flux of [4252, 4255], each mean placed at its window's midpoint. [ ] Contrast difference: -0.07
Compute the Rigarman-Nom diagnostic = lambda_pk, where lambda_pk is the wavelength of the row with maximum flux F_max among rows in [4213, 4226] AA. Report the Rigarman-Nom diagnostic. 4225.20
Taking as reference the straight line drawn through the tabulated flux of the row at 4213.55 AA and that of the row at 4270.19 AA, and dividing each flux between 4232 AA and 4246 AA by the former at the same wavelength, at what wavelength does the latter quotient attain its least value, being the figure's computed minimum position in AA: 4240.80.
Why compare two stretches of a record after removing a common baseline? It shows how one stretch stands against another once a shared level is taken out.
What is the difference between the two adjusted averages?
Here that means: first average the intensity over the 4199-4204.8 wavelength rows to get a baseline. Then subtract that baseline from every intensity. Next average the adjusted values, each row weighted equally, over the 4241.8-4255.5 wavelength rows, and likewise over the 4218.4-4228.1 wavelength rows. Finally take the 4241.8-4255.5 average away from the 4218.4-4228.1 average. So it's -10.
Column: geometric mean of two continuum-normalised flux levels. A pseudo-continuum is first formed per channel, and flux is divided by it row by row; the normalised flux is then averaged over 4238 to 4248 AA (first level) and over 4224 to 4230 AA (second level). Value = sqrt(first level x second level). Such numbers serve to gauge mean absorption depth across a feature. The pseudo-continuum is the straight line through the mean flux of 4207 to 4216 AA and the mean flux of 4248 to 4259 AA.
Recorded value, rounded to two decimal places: 1.02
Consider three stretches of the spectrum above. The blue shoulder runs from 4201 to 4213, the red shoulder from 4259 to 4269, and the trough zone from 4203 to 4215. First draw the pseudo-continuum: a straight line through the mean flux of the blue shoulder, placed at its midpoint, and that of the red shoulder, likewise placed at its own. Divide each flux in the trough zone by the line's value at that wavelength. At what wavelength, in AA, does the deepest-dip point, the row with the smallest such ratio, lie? 4205.79 AA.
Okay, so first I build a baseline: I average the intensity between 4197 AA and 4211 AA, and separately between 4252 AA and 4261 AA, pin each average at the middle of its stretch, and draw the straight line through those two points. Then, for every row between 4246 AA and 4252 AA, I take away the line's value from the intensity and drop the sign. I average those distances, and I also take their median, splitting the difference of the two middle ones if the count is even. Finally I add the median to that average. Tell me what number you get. 17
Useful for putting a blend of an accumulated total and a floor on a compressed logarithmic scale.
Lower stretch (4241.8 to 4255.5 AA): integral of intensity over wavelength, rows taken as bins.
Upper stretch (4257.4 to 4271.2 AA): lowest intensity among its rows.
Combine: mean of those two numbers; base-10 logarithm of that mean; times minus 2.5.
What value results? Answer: -8.009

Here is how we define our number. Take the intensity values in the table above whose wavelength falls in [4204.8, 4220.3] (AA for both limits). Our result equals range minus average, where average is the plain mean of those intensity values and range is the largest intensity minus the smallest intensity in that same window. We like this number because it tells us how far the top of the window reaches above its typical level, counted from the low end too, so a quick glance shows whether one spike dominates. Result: -192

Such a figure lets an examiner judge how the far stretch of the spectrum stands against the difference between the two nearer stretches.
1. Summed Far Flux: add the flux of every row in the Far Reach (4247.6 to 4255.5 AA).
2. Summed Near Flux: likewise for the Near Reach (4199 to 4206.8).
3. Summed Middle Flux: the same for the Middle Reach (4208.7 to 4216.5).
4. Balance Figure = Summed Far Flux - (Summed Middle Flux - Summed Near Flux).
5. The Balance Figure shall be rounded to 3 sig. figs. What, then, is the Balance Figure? 871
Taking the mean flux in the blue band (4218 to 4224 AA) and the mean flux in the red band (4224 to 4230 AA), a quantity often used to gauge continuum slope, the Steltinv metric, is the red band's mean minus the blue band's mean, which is 15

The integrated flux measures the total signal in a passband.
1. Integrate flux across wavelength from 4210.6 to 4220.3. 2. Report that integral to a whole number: 1990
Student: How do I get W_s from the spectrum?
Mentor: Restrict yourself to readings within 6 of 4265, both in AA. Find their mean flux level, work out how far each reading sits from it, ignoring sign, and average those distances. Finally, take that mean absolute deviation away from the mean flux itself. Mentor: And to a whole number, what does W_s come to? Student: 210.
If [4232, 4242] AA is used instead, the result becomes 215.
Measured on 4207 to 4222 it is 201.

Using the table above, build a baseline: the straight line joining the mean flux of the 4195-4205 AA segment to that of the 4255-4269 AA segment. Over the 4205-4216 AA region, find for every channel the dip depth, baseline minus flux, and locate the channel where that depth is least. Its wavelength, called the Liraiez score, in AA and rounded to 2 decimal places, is 4211.61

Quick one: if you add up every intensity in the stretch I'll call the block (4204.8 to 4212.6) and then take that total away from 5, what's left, -835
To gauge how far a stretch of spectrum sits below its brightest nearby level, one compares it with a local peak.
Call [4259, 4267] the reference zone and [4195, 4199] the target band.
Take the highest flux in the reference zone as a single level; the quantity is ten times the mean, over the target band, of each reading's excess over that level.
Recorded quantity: 75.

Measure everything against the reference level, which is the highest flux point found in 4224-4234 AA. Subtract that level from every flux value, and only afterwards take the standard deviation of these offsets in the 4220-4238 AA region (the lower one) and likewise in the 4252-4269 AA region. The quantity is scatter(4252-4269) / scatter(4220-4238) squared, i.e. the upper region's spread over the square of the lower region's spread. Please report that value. 0.05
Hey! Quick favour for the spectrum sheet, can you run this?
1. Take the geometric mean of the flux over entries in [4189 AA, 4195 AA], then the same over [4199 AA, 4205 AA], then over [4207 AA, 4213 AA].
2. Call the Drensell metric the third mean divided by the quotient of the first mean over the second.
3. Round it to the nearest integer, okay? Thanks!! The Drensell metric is 203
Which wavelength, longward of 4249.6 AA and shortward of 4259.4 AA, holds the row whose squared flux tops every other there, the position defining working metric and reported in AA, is 4250.58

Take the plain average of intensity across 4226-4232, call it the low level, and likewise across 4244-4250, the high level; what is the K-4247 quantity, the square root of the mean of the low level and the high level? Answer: 14.8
